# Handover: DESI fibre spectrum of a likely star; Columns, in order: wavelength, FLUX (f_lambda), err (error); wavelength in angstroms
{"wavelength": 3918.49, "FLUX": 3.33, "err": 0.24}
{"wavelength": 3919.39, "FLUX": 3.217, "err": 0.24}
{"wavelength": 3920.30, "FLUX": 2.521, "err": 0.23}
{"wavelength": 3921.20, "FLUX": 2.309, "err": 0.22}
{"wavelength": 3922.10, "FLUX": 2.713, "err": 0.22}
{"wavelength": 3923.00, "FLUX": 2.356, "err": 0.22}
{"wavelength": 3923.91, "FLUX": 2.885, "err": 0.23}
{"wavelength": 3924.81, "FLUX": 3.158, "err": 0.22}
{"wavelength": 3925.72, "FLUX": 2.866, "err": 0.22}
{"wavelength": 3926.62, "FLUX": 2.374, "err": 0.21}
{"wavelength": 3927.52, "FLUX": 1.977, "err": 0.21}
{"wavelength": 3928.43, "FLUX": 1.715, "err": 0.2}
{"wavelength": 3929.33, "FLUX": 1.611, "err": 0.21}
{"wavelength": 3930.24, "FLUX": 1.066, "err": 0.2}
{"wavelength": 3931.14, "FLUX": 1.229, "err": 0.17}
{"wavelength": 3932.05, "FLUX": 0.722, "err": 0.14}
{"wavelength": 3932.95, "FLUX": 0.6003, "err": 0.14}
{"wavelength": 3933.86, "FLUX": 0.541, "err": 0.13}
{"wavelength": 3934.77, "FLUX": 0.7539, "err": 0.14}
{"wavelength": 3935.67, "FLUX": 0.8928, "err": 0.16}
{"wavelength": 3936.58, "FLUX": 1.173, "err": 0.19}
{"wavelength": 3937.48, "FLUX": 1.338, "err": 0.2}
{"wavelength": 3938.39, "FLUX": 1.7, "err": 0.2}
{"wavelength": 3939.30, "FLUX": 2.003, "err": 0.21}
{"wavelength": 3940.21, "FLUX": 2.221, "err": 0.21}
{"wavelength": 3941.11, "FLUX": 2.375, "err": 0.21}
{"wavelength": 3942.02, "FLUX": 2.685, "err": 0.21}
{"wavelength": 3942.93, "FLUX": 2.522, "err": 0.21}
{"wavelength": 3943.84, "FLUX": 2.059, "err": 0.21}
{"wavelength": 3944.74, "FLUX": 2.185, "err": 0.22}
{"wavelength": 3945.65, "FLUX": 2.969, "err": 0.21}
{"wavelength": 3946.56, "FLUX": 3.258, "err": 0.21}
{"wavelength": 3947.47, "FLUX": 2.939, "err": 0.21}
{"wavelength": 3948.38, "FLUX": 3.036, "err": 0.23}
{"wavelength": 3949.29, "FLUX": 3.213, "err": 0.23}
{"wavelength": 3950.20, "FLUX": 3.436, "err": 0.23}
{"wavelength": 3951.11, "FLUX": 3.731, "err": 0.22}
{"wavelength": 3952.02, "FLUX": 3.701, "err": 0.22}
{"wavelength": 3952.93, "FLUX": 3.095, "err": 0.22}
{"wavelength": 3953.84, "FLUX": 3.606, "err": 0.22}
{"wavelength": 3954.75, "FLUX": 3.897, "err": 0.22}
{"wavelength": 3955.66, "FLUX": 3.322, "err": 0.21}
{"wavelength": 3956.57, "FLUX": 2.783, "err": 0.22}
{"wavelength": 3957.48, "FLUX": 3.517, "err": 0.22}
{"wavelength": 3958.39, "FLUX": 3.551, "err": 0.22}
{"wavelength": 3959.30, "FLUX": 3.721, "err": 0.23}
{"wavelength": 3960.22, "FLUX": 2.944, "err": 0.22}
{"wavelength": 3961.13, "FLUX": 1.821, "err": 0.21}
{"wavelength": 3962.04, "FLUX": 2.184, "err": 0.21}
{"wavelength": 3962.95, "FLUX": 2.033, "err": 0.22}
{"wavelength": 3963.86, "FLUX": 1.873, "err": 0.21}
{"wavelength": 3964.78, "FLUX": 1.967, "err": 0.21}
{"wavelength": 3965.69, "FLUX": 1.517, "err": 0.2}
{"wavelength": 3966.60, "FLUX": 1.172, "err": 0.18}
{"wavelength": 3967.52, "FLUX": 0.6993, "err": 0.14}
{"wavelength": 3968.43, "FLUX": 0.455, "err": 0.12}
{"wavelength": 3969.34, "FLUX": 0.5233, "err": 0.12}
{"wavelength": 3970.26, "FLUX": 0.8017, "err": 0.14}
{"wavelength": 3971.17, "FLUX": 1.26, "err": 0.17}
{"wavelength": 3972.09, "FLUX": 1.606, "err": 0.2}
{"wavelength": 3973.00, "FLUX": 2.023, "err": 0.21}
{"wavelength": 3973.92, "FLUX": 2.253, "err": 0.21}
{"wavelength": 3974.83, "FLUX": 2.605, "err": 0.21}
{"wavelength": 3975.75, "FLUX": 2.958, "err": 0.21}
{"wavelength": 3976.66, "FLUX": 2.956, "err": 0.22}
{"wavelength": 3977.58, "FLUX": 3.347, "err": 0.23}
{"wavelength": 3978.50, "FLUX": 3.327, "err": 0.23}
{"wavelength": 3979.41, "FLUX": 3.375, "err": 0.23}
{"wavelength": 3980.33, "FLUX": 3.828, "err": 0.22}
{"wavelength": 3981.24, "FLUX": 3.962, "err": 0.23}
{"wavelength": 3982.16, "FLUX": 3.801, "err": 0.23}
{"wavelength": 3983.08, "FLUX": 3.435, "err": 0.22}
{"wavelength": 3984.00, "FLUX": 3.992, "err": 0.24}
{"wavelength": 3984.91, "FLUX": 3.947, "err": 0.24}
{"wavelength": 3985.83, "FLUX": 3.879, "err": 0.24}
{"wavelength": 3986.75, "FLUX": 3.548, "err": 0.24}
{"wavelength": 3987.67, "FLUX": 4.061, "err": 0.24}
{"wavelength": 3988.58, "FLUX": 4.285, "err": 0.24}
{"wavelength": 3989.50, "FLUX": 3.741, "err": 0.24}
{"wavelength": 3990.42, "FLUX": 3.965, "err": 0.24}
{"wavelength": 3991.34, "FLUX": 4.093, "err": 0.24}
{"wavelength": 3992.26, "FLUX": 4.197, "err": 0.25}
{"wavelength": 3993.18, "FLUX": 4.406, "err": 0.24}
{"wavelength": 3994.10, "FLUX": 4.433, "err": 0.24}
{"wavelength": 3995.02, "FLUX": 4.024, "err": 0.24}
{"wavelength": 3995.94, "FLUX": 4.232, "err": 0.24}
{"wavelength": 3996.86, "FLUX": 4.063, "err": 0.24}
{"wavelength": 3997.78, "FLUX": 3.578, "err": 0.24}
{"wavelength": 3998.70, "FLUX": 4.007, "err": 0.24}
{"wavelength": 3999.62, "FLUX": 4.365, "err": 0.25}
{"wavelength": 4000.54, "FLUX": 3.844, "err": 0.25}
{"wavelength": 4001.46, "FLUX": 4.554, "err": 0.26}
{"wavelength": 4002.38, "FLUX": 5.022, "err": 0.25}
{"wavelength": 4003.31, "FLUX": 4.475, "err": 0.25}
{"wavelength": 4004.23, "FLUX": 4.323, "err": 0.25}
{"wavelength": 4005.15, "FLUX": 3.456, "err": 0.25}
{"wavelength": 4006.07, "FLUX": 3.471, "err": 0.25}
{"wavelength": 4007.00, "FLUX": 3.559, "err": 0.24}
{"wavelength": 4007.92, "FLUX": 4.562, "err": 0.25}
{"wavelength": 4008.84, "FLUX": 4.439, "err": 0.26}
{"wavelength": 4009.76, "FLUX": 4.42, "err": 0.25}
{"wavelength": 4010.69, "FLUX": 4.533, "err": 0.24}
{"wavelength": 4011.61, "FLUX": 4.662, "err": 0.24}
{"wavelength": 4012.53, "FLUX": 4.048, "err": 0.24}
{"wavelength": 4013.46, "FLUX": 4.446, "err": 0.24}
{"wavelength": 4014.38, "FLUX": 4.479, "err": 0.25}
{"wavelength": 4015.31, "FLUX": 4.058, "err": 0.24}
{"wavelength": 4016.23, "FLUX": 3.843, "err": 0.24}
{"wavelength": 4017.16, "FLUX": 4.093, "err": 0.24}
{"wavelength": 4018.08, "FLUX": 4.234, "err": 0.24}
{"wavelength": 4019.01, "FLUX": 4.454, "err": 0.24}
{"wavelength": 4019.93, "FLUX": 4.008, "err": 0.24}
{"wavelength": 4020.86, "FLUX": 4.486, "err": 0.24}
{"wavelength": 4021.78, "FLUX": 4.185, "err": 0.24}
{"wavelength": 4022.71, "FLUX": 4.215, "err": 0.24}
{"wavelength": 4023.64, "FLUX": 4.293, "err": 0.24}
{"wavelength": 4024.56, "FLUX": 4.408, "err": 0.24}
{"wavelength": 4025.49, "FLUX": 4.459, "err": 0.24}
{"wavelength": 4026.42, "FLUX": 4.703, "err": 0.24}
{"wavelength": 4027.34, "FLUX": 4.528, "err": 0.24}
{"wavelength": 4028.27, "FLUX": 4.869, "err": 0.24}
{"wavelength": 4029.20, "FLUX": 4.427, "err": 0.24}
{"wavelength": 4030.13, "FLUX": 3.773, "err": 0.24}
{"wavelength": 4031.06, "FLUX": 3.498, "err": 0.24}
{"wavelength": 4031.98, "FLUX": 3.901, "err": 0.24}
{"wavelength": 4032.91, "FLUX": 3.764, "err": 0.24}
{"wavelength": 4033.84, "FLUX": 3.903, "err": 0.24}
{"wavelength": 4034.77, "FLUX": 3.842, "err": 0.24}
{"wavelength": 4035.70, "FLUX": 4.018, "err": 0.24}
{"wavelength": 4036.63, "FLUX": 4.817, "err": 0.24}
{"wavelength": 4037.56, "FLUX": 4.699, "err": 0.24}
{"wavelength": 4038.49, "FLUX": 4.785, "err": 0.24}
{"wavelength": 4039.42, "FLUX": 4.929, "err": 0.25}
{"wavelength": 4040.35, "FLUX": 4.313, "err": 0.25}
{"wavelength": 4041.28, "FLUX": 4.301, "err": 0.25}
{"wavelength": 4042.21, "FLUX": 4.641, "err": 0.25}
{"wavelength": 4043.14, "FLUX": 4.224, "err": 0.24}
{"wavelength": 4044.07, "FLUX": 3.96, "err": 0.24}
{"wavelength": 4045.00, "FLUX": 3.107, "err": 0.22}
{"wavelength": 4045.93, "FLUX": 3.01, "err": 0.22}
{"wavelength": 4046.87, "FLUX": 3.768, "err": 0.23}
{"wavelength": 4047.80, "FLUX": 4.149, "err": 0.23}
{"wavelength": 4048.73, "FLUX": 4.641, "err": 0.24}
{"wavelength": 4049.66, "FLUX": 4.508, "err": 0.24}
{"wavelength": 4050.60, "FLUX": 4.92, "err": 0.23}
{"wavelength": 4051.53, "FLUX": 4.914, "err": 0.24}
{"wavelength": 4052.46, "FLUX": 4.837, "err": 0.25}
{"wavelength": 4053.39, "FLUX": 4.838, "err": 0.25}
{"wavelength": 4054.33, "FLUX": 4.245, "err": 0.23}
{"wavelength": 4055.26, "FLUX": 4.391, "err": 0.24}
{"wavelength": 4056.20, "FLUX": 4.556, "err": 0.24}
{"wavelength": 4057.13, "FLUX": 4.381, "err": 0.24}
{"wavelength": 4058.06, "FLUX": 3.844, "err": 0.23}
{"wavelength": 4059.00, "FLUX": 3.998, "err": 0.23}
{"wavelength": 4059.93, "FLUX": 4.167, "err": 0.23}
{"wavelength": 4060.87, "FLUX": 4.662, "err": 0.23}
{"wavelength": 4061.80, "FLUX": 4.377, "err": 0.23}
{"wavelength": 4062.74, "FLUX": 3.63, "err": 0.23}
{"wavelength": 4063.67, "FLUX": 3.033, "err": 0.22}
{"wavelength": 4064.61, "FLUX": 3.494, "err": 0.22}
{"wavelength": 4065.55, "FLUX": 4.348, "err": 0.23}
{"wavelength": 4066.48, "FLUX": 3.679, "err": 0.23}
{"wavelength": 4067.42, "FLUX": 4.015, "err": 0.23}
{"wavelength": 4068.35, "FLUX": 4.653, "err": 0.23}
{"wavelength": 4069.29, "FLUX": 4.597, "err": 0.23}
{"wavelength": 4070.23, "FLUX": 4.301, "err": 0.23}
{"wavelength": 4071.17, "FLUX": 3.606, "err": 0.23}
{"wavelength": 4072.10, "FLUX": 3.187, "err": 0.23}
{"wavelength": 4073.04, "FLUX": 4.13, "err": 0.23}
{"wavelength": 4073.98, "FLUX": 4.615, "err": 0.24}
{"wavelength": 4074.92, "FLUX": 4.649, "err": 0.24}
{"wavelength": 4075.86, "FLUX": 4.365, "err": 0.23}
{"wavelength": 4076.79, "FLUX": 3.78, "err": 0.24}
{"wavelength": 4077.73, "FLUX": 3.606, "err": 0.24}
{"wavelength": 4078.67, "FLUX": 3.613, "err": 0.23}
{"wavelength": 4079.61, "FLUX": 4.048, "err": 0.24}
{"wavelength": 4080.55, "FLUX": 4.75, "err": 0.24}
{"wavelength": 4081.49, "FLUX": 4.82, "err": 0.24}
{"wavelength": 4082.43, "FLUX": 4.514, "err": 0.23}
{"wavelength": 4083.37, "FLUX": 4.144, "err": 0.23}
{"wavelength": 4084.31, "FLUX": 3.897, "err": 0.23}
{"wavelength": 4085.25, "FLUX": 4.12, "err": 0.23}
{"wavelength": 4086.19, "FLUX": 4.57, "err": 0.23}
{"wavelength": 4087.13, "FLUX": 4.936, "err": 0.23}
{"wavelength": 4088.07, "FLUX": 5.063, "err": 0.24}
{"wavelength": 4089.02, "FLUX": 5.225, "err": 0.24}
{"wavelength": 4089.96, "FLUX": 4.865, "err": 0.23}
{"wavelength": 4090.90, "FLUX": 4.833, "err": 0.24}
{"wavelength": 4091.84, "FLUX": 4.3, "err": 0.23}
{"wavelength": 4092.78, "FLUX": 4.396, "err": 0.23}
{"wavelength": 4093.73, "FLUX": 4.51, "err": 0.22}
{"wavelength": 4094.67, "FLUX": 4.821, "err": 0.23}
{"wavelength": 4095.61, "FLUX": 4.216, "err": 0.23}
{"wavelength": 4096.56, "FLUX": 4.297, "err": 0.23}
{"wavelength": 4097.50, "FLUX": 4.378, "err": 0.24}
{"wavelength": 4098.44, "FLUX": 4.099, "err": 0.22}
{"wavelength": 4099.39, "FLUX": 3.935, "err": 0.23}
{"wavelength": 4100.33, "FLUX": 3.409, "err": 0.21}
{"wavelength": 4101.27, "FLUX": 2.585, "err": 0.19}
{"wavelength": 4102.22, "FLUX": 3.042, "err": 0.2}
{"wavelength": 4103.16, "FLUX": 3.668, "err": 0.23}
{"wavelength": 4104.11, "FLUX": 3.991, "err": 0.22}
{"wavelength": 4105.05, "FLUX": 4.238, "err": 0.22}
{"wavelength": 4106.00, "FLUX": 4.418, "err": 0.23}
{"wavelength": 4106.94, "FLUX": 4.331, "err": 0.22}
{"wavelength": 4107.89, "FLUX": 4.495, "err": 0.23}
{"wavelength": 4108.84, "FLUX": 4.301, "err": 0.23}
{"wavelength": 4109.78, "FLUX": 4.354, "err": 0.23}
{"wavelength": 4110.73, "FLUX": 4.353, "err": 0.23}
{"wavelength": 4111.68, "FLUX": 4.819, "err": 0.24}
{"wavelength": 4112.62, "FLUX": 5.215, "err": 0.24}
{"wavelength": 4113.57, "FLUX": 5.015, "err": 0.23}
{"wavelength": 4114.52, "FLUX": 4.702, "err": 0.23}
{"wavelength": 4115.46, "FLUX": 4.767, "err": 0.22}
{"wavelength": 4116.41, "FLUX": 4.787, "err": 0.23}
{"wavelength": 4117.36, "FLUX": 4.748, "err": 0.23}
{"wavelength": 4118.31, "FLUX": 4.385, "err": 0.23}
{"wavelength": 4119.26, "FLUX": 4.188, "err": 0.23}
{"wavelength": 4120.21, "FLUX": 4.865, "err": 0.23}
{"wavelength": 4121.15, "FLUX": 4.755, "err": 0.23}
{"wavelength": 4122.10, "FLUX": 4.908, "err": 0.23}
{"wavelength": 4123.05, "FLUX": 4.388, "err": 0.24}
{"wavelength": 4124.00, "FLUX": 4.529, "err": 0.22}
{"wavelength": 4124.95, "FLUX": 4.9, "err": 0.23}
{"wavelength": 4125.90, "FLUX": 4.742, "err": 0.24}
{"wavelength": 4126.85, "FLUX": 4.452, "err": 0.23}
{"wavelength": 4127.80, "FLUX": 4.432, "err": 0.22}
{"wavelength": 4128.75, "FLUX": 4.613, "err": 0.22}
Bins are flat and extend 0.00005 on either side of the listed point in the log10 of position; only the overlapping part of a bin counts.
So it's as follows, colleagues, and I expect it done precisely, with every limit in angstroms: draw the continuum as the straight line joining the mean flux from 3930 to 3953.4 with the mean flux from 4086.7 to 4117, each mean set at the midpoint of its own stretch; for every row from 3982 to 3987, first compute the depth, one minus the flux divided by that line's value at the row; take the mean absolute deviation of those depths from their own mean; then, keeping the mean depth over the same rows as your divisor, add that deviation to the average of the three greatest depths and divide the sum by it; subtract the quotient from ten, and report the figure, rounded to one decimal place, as 9.3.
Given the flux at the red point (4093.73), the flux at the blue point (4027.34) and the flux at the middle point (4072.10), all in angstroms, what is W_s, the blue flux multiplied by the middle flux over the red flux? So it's 3.2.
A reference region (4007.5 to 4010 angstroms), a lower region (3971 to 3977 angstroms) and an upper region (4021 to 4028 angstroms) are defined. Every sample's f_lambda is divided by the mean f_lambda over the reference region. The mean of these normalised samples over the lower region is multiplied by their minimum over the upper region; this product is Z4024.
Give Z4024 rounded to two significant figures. 0.47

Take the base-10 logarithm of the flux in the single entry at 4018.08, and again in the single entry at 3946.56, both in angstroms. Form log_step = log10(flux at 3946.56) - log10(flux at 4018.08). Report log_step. -0.11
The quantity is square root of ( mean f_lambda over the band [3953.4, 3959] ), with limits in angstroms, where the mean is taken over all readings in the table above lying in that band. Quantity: 1.86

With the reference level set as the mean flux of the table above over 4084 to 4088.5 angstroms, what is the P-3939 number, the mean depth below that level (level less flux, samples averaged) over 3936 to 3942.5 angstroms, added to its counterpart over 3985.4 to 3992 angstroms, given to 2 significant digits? 3.2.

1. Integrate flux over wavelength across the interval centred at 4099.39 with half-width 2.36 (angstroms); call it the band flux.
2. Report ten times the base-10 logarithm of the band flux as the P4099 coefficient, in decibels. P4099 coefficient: 12.4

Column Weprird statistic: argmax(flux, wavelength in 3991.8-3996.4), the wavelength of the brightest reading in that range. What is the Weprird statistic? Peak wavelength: 3994.10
